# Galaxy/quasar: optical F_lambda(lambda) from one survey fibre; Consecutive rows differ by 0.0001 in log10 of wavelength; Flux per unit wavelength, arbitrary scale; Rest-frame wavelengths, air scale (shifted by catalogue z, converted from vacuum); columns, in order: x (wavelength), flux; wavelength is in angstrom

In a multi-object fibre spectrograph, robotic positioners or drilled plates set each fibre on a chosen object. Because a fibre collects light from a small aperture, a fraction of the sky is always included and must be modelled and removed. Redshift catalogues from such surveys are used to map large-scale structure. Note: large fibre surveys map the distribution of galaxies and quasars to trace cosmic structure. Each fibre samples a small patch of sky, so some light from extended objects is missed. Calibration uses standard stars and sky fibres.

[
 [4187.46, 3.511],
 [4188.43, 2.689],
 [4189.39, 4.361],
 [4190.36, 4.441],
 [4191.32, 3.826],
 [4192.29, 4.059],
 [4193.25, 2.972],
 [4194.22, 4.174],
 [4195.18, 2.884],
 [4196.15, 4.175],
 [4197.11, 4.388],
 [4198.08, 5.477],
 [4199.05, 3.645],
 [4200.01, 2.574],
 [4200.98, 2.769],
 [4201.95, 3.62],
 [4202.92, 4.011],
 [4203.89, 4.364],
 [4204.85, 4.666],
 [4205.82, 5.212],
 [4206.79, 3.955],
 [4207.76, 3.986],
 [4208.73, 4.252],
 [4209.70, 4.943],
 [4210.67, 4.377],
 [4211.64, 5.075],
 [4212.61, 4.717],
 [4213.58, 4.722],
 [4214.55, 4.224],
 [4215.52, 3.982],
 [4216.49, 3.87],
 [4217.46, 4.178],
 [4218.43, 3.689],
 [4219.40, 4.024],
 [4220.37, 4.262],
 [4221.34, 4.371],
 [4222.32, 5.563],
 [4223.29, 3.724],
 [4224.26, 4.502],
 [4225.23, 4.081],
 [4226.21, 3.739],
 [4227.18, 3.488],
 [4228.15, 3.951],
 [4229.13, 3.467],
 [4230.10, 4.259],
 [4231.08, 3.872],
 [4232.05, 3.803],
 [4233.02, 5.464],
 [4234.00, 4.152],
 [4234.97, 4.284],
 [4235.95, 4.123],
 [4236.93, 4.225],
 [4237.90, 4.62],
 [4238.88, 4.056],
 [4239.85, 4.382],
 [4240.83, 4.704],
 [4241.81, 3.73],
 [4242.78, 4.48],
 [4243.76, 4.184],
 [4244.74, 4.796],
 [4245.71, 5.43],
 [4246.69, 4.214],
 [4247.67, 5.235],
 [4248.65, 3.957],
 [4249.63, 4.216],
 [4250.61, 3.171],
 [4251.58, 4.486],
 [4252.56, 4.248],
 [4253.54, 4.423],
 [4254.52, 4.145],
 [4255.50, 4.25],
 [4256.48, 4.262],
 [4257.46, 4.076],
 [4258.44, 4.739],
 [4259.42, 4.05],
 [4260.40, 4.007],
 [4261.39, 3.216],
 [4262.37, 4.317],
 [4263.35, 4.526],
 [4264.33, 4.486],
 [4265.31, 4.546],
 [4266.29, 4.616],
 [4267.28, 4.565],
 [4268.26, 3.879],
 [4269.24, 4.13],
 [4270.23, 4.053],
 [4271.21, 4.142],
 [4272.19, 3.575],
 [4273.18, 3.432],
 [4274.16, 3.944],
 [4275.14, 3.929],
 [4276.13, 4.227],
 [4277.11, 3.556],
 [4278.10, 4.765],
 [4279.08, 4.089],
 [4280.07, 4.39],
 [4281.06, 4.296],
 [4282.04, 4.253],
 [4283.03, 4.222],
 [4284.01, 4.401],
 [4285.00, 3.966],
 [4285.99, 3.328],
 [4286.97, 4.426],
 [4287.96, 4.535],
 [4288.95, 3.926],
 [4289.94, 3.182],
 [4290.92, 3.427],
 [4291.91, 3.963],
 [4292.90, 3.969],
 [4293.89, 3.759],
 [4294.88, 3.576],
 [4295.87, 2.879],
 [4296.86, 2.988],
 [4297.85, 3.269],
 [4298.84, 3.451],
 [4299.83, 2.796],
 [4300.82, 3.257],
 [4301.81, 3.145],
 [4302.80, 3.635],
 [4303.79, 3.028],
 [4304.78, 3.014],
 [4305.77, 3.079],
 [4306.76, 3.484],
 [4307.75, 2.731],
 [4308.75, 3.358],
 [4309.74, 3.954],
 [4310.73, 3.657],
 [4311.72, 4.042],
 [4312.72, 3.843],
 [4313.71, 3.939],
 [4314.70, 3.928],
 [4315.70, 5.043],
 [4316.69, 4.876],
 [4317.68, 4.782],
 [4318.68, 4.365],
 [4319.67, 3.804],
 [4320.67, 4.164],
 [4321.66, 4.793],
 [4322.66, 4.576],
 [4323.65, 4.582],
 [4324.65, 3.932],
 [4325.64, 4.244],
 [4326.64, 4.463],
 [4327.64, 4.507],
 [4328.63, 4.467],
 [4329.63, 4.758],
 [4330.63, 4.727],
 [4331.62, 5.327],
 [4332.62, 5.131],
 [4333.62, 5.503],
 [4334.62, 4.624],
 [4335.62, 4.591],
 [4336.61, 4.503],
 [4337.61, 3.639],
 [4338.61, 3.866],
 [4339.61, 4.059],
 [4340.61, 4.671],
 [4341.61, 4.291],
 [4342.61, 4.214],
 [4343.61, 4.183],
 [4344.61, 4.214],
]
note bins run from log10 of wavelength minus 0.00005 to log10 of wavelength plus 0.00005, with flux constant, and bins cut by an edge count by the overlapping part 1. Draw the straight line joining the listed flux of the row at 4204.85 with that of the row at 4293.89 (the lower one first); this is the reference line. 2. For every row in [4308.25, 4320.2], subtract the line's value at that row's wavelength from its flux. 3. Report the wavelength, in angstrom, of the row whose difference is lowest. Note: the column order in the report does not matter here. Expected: 4308.75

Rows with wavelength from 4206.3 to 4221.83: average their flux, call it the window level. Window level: 4.29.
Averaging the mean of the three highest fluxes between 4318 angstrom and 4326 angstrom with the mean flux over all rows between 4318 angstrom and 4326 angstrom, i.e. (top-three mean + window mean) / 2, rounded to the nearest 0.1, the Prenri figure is 4.5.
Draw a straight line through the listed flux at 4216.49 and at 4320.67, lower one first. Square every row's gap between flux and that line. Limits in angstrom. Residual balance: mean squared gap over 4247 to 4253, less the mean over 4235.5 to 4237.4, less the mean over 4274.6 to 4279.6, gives 0.2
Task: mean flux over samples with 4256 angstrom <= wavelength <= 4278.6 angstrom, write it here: 4.13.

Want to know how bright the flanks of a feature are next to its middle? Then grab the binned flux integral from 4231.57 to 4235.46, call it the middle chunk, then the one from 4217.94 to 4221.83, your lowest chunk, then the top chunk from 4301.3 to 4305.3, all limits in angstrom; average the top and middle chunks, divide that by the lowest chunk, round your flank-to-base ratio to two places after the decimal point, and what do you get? 0.94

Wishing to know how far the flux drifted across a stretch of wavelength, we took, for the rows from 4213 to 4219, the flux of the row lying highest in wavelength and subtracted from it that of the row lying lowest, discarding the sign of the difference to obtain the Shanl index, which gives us 1.0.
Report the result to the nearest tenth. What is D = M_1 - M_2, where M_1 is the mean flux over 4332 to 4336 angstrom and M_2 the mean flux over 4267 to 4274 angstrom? 1.0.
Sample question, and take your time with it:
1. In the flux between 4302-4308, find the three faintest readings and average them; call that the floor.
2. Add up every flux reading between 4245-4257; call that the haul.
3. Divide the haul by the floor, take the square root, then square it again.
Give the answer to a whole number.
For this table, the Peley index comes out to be 18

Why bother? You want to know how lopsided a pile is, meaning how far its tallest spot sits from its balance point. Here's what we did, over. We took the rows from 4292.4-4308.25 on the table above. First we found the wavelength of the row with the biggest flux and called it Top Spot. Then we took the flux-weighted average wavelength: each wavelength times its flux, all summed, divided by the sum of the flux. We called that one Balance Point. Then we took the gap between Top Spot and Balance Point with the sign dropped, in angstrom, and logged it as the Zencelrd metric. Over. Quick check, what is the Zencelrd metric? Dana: 7.2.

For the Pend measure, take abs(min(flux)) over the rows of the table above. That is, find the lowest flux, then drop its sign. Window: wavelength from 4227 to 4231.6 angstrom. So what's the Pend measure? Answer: 3.5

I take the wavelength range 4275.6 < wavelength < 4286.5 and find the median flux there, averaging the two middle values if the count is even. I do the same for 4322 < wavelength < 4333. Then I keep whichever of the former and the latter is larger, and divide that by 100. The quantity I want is 0.046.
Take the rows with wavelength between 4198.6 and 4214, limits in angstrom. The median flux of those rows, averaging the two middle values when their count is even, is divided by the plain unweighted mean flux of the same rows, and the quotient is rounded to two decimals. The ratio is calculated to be 1.03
